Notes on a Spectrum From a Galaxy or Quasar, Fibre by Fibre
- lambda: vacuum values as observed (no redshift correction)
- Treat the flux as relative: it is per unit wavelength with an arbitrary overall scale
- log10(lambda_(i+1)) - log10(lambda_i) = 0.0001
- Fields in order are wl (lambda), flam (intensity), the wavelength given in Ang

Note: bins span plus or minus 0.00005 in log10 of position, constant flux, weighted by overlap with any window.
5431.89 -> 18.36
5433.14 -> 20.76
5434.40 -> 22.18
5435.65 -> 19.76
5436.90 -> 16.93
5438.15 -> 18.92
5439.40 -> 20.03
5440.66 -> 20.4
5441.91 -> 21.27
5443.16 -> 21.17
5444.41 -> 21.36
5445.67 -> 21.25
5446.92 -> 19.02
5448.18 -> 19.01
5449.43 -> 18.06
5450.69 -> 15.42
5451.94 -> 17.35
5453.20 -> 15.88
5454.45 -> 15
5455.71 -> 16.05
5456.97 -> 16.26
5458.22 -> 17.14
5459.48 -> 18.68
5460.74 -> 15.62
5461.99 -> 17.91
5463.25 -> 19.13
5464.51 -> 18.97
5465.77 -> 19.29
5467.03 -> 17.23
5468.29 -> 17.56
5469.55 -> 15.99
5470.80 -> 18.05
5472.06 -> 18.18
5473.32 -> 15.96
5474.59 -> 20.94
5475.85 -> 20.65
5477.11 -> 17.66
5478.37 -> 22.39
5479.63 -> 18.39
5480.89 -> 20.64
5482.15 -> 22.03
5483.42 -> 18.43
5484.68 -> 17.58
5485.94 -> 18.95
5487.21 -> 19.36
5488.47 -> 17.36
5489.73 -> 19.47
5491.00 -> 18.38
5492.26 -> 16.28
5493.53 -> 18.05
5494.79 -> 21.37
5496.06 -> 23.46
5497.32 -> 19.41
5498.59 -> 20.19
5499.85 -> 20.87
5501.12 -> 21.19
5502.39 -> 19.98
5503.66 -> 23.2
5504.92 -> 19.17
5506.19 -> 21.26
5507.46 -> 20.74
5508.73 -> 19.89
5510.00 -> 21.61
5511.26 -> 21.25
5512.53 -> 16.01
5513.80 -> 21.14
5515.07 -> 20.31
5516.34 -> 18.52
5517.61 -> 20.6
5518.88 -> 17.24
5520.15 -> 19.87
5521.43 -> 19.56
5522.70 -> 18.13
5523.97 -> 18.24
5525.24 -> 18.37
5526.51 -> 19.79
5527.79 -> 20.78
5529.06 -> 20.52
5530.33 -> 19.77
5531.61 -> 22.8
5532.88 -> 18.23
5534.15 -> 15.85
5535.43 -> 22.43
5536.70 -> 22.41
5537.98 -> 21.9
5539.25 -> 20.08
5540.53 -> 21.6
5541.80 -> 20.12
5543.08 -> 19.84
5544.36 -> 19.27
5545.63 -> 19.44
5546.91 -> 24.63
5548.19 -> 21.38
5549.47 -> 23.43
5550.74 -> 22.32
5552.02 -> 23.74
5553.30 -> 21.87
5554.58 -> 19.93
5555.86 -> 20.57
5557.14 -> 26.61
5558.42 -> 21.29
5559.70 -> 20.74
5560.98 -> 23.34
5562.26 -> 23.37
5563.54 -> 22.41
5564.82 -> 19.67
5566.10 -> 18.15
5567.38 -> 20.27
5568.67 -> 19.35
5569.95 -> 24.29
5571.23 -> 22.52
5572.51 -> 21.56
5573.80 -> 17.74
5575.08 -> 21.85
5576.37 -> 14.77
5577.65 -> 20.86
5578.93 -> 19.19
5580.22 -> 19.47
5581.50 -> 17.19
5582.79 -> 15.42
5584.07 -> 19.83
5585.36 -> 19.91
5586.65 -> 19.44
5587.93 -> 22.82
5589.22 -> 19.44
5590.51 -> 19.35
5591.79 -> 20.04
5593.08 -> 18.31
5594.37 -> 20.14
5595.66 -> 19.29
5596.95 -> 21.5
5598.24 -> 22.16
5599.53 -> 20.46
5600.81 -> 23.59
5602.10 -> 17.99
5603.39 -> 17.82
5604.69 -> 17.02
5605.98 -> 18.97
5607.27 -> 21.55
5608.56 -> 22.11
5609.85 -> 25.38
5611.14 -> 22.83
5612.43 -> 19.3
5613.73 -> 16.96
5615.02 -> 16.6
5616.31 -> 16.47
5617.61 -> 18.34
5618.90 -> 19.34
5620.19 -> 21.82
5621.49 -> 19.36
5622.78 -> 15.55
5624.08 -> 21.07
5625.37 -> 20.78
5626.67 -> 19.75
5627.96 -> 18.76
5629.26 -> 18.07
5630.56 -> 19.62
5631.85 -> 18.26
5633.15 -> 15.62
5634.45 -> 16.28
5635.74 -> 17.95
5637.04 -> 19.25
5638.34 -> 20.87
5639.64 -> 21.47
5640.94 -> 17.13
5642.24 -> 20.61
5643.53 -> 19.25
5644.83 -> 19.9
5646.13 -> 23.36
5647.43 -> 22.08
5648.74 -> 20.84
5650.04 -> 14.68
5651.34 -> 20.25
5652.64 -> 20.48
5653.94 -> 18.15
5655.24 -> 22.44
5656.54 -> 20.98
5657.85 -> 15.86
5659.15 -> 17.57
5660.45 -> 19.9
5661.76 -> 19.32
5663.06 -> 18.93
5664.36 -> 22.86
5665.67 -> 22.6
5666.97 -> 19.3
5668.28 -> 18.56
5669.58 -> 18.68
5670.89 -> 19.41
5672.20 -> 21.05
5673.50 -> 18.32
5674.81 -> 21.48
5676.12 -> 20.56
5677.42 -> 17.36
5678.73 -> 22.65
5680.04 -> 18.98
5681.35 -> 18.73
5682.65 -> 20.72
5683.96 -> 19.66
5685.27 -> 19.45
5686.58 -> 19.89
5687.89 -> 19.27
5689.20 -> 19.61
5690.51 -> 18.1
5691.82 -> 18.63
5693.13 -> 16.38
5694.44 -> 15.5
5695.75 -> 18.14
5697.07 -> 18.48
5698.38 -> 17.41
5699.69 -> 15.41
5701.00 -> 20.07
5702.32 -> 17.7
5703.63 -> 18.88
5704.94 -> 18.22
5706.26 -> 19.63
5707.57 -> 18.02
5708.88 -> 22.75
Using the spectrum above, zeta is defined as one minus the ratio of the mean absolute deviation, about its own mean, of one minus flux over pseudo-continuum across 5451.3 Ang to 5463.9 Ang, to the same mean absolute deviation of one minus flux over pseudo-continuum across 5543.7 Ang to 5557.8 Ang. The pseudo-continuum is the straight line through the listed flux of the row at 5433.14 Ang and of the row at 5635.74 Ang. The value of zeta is 0.42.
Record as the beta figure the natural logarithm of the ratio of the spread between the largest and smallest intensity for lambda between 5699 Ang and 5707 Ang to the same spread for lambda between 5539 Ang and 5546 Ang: 0.69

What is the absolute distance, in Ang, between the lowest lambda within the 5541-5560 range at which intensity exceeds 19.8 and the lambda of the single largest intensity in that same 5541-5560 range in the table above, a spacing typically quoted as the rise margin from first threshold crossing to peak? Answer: 15.3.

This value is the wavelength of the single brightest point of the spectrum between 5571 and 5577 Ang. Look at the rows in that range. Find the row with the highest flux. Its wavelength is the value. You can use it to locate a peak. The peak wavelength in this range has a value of 5571.23 Ang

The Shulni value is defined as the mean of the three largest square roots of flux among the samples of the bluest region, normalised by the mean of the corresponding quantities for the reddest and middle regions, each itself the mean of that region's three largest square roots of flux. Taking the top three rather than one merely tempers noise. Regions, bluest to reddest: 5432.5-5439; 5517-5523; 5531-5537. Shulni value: 0.99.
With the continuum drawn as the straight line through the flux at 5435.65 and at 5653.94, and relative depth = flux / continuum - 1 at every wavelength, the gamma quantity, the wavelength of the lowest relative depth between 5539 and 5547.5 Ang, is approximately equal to 5544.36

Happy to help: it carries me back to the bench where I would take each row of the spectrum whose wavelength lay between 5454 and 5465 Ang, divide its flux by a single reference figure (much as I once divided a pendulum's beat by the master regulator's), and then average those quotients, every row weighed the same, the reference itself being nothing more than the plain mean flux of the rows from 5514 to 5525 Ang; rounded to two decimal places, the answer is 0.90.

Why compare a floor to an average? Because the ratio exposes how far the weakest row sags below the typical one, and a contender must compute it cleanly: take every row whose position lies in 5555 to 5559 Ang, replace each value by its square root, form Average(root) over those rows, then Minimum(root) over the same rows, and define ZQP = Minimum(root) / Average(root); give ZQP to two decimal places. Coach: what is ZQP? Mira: 0.95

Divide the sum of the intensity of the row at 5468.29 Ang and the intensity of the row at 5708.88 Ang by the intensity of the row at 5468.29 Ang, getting 2.3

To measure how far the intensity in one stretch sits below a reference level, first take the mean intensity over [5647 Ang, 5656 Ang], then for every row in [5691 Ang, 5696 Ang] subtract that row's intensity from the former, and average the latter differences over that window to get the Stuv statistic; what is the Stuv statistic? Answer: 2.7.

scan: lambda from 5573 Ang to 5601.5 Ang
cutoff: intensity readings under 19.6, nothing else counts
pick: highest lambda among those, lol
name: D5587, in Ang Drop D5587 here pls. 5595.66 Ang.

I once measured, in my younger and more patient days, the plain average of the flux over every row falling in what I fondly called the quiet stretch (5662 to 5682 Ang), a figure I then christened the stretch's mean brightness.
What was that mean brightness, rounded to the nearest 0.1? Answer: 20.0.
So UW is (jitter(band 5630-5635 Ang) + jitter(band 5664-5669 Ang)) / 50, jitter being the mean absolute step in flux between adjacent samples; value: 0.060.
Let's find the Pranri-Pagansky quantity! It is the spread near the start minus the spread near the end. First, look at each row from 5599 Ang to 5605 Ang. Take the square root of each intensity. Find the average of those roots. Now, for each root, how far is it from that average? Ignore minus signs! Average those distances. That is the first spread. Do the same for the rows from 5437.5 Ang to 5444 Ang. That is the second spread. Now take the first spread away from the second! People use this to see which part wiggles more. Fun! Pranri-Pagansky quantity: -0.16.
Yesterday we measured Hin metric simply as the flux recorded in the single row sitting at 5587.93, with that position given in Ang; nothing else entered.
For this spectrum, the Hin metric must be 22.82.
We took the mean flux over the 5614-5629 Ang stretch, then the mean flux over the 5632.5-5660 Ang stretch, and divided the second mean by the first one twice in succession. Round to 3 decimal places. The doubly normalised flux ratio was 0.054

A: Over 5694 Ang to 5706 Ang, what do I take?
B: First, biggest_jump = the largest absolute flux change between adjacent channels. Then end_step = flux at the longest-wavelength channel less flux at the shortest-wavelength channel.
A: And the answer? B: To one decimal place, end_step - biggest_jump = -1.9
